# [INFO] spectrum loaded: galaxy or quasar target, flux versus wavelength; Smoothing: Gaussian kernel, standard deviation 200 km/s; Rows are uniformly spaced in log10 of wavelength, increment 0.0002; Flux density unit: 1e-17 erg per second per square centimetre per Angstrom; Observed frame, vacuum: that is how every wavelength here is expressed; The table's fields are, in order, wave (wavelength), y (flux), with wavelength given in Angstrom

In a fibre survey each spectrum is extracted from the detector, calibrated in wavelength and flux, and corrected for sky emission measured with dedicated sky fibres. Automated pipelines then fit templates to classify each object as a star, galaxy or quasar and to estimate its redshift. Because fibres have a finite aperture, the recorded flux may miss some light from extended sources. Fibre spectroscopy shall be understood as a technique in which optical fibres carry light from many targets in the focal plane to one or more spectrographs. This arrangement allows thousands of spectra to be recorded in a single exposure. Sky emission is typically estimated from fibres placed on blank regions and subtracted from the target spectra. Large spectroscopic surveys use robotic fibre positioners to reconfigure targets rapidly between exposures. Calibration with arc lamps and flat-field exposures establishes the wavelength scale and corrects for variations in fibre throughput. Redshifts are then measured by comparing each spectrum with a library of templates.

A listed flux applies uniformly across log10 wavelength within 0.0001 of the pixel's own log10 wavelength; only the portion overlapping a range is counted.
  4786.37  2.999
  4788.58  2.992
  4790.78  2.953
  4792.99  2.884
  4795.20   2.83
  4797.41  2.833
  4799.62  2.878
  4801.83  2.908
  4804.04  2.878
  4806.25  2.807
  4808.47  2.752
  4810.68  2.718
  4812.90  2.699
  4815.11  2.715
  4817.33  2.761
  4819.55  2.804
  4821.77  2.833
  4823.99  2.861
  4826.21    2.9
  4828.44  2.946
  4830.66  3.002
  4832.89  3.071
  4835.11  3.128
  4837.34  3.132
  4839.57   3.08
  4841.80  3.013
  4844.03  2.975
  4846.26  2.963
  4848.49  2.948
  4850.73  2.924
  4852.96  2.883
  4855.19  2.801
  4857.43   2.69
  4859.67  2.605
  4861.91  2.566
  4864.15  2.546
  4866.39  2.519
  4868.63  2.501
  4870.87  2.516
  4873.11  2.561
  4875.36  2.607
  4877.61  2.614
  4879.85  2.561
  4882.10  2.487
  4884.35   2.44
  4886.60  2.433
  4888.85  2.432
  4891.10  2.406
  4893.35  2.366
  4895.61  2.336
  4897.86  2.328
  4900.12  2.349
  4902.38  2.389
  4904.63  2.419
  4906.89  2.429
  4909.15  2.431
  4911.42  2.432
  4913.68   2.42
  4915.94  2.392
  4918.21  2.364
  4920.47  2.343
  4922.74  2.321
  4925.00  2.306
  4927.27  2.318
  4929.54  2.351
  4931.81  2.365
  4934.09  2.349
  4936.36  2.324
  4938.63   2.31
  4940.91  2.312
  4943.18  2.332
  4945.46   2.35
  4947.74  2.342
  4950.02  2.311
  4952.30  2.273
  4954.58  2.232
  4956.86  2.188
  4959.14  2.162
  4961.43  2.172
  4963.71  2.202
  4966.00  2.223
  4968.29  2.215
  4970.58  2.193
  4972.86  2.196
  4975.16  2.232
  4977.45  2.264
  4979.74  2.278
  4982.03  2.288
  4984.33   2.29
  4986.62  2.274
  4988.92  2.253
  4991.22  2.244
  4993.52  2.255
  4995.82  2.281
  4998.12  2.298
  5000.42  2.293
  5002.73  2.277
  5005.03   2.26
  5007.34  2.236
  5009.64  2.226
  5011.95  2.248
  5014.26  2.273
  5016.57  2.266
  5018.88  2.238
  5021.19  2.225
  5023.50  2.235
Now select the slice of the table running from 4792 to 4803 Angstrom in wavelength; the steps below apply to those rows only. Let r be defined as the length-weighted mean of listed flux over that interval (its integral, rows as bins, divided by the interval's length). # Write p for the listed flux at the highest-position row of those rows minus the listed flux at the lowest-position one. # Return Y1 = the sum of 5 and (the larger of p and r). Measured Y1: 7.9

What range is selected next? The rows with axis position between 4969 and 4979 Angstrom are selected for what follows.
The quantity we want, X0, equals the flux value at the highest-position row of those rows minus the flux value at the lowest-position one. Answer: 0.07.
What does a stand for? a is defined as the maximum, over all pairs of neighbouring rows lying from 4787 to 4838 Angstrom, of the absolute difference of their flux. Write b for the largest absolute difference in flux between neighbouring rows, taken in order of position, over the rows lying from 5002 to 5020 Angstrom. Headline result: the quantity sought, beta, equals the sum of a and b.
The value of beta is 0.099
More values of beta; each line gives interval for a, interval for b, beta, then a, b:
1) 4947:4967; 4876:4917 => 0.118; 0.044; 0.074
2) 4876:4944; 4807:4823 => 0.120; 0.074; 0.046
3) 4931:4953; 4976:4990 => 0.059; 0.038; 0.021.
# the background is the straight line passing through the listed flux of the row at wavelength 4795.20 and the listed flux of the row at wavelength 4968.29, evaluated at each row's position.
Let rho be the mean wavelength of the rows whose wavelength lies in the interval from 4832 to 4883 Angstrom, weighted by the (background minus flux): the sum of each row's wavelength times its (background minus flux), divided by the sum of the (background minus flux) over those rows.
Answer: 4842.7 Angstrom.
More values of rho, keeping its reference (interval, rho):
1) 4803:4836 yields 4830.7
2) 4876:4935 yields 4900.9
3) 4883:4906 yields 4894.3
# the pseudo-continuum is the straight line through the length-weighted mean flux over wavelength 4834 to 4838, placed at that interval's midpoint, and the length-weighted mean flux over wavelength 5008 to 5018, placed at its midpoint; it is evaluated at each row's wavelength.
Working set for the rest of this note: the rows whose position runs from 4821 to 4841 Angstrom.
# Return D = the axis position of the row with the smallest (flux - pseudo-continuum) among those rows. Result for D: 4821.77 Angstrom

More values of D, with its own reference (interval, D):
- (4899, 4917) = 4900.12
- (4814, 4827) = 4815.11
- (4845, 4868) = 4866.39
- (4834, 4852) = 4850.73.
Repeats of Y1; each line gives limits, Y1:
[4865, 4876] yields 7.5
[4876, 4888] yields 7.5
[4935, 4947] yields 7.3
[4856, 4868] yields 7.6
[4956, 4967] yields 7.2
